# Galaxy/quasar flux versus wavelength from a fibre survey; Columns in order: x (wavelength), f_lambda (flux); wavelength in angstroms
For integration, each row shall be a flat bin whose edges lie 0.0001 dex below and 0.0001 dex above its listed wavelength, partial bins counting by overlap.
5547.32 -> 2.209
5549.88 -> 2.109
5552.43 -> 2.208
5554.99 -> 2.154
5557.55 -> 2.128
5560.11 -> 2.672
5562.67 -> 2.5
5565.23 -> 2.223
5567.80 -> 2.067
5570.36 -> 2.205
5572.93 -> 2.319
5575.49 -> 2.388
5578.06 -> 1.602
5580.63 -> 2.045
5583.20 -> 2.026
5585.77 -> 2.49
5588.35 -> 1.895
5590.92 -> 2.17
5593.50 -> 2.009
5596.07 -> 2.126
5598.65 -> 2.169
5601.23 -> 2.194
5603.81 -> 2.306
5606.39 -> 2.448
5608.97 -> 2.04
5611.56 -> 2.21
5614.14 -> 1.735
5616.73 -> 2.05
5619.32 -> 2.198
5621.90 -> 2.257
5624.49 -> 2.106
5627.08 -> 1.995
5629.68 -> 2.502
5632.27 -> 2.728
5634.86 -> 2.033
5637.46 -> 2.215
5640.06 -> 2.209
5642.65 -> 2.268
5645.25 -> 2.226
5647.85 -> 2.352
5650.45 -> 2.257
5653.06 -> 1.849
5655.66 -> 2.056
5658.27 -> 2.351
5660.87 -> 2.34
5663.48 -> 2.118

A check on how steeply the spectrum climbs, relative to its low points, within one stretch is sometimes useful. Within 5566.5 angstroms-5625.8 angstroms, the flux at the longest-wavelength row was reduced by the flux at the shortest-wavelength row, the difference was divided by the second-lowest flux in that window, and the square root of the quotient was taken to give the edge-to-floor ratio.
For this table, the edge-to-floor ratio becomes 0.15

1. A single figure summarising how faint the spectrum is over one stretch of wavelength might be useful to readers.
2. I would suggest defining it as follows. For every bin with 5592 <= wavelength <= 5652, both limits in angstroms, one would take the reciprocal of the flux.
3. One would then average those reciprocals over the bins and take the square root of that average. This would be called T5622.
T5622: 0.677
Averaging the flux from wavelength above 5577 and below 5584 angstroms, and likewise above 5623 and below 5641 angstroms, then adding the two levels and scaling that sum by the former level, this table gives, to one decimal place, 7.8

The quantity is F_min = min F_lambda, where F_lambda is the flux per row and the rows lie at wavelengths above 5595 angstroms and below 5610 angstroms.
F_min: 2.04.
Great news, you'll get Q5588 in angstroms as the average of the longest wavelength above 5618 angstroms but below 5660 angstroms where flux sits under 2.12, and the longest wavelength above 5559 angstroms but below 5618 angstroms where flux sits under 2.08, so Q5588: 5636.2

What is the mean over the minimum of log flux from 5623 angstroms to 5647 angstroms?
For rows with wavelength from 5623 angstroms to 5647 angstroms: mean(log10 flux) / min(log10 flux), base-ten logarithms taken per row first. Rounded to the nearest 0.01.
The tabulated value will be 1.17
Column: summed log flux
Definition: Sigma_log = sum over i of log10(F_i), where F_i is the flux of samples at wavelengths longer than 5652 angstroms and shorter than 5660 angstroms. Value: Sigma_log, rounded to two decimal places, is 0.95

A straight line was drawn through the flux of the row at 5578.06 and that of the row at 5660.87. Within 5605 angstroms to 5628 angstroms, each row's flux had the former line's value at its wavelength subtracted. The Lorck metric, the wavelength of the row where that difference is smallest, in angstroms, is 5614.14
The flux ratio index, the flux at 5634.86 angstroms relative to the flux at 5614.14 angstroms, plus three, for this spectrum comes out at 4.17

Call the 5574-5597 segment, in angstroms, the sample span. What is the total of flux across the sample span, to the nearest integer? 19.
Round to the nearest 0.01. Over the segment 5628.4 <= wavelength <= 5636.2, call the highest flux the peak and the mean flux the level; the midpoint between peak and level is 2.57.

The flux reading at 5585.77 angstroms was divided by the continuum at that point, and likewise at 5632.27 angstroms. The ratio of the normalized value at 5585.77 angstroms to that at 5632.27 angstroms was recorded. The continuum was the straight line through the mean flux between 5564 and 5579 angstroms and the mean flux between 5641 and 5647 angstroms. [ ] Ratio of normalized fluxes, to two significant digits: 0.94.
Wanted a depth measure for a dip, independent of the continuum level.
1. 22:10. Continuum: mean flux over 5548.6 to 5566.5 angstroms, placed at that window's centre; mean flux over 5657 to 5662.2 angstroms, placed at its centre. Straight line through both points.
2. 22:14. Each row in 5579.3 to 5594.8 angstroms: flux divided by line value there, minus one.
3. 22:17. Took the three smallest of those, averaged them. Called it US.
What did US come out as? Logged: -0.142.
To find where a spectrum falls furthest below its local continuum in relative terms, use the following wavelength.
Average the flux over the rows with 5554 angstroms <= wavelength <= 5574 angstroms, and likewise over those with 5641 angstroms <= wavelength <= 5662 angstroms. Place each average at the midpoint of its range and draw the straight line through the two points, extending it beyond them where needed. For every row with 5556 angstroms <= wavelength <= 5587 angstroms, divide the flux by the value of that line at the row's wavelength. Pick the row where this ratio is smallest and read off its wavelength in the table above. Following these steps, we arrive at 5578.06 angstroms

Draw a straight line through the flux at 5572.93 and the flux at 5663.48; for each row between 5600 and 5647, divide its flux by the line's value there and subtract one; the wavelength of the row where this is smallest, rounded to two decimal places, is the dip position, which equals 5614.14 angstroms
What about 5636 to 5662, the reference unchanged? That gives 5653.06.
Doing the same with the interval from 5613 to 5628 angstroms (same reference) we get 5614.14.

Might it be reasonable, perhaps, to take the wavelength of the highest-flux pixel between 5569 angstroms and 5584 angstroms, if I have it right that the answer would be 5575.49 angstroms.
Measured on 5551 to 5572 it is 5560.11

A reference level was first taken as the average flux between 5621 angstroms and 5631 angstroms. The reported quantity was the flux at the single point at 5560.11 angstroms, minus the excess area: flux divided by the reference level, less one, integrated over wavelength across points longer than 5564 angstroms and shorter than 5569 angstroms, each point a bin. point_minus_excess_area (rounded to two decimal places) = 2.83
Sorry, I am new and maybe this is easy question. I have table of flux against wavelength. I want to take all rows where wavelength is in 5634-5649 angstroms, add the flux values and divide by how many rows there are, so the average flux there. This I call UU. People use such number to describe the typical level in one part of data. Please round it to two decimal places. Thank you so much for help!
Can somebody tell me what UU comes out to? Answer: 2.22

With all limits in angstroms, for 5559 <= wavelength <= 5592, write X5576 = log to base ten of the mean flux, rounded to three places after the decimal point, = 0.342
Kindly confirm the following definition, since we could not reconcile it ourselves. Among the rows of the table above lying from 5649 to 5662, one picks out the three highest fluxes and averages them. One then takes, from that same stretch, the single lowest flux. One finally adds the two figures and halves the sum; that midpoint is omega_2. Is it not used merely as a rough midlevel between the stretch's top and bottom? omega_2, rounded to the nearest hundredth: 2.08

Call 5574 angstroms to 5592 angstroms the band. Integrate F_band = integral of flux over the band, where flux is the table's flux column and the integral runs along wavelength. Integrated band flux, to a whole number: 38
